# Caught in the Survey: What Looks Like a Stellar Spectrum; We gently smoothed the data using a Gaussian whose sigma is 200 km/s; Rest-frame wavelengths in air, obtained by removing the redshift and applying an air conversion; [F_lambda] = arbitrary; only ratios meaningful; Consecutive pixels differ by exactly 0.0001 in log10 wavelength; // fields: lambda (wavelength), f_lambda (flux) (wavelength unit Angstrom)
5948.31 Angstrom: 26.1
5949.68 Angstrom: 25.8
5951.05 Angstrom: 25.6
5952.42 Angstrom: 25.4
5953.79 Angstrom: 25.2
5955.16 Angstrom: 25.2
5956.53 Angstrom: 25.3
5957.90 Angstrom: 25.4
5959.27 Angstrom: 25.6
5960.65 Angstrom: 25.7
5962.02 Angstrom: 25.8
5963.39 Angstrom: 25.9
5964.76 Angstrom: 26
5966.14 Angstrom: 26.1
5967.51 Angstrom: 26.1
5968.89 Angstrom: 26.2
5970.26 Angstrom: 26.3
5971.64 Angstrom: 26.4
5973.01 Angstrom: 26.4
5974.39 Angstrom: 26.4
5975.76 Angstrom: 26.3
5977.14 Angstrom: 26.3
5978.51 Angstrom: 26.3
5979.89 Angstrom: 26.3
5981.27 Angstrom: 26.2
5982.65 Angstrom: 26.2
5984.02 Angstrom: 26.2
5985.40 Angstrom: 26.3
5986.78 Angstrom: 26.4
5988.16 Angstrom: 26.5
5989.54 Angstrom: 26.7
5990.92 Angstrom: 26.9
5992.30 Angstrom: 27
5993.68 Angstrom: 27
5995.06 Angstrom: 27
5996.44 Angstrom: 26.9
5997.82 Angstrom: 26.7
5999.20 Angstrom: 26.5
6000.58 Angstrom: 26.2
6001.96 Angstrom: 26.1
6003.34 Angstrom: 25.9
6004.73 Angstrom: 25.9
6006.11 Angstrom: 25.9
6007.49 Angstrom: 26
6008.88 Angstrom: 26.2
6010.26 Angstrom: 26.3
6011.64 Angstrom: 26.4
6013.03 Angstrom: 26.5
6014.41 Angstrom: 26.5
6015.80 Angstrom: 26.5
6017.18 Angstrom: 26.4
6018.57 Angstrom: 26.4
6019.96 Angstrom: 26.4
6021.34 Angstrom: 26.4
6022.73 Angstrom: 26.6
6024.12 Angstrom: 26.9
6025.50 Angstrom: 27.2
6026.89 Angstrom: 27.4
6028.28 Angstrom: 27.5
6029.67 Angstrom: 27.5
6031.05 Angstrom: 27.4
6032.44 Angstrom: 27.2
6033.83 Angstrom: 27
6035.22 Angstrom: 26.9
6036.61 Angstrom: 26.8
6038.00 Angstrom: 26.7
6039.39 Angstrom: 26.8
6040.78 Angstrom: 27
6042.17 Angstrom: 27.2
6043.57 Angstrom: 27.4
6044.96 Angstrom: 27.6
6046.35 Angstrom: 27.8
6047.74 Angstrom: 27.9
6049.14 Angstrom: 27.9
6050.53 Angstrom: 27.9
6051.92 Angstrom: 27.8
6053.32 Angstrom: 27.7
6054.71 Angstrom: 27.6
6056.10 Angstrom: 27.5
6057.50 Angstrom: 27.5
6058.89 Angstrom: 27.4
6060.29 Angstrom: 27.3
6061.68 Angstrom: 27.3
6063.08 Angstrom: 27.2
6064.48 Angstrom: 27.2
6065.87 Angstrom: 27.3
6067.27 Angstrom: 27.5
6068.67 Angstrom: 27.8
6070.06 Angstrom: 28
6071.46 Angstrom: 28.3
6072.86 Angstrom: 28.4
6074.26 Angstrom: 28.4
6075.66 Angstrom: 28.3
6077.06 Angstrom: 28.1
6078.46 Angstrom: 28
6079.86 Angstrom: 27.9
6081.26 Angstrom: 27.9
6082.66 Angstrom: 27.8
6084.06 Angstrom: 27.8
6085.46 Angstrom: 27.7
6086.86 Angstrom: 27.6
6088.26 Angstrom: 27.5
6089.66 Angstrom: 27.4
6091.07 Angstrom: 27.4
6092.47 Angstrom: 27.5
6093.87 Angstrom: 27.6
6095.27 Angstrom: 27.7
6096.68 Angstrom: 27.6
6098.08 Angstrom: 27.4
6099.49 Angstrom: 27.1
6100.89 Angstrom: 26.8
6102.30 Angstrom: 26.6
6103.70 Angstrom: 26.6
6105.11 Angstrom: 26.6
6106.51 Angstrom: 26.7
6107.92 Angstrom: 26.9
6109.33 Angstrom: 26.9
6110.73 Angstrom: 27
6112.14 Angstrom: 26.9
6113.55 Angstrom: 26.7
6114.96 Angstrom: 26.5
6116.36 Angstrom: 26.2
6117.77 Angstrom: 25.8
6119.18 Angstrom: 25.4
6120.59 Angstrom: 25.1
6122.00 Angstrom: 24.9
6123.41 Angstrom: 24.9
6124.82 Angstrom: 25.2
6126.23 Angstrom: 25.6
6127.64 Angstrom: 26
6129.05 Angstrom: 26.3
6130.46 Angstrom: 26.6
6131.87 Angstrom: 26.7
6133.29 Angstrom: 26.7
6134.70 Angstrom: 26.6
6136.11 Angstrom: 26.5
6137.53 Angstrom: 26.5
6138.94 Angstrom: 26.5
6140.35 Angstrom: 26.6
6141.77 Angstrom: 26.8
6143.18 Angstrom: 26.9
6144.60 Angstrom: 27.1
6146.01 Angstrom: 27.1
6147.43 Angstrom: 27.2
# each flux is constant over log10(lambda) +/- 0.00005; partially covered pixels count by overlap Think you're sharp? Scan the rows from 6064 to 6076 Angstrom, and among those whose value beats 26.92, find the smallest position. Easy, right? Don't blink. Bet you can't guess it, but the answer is 6064.48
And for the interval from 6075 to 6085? 6075.66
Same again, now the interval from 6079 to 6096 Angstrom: 6079.86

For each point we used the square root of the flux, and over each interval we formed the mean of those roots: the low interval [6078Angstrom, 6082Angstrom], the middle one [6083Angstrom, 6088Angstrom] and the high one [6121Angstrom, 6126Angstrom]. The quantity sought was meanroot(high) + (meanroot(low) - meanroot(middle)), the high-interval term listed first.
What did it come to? 5.02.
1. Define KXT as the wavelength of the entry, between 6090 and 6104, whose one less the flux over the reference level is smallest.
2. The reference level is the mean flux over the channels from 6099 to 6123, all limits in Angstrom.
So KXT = 6095.27 Angstrom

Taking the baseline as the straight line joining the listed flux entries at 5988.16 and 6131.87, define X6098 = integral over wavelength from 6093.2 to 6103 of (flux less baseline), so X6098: 6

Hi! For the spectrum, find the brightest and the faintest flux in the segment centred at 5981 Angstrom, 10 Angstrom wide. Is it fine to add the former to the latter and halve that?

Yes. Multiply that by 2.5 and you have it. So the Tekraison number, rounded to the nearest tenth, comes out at 65.6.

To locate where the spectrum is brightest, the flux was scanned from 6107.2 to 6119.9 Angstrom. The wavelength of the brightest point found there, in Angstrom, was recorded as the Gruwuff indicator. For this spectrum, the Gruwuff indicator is 6110.73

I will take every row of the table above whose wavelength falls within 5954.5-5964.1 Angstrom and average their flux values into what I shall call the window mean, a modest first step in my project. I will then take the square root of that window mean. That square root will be 5.06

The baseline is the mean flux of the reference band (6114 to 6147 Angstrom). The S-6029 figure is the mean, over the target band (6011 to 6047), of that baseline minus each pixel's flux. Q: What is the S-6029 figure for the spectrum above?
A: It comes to -0.7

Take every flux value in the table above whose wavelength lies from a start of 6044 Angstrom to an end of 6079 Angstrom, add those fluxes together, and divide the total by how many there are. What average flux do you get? 27.7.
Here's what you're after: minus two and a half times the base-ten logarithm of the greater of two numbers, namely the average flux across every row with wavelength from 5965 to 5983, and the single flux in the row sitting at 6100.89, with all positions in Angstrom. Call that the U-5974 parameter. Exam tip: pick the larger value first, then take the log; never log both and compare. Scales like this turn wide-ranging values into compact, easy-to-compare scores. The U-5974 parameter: -3.570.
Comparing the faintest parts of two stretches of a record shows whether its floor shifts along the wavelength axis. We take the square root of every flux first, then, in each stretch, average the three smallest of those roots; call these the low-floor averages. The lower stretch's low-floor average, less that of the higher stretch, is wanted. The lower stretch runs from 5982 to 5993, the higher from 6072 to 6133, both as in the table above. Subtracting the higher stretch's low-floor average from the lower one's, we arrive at 0.13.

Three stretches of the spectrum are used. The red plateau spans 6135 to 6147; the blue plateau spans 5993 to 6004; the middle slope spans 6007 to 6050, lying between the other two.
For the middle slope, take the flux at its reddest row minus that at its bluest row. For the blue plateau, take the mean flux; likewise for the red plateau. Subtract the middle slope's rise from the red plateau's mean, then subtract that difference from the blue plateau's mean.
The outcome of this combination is 1.7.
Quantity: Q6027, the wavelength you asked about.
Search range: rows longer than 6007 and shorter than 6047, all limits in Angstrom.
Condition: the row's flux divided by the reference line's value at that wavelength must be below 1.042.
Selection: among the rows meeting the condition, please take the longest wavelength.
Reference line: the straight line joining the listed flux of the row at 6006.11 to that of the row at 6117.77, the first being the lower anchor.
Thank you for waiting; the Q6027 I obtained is 6039.39 Angstrom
